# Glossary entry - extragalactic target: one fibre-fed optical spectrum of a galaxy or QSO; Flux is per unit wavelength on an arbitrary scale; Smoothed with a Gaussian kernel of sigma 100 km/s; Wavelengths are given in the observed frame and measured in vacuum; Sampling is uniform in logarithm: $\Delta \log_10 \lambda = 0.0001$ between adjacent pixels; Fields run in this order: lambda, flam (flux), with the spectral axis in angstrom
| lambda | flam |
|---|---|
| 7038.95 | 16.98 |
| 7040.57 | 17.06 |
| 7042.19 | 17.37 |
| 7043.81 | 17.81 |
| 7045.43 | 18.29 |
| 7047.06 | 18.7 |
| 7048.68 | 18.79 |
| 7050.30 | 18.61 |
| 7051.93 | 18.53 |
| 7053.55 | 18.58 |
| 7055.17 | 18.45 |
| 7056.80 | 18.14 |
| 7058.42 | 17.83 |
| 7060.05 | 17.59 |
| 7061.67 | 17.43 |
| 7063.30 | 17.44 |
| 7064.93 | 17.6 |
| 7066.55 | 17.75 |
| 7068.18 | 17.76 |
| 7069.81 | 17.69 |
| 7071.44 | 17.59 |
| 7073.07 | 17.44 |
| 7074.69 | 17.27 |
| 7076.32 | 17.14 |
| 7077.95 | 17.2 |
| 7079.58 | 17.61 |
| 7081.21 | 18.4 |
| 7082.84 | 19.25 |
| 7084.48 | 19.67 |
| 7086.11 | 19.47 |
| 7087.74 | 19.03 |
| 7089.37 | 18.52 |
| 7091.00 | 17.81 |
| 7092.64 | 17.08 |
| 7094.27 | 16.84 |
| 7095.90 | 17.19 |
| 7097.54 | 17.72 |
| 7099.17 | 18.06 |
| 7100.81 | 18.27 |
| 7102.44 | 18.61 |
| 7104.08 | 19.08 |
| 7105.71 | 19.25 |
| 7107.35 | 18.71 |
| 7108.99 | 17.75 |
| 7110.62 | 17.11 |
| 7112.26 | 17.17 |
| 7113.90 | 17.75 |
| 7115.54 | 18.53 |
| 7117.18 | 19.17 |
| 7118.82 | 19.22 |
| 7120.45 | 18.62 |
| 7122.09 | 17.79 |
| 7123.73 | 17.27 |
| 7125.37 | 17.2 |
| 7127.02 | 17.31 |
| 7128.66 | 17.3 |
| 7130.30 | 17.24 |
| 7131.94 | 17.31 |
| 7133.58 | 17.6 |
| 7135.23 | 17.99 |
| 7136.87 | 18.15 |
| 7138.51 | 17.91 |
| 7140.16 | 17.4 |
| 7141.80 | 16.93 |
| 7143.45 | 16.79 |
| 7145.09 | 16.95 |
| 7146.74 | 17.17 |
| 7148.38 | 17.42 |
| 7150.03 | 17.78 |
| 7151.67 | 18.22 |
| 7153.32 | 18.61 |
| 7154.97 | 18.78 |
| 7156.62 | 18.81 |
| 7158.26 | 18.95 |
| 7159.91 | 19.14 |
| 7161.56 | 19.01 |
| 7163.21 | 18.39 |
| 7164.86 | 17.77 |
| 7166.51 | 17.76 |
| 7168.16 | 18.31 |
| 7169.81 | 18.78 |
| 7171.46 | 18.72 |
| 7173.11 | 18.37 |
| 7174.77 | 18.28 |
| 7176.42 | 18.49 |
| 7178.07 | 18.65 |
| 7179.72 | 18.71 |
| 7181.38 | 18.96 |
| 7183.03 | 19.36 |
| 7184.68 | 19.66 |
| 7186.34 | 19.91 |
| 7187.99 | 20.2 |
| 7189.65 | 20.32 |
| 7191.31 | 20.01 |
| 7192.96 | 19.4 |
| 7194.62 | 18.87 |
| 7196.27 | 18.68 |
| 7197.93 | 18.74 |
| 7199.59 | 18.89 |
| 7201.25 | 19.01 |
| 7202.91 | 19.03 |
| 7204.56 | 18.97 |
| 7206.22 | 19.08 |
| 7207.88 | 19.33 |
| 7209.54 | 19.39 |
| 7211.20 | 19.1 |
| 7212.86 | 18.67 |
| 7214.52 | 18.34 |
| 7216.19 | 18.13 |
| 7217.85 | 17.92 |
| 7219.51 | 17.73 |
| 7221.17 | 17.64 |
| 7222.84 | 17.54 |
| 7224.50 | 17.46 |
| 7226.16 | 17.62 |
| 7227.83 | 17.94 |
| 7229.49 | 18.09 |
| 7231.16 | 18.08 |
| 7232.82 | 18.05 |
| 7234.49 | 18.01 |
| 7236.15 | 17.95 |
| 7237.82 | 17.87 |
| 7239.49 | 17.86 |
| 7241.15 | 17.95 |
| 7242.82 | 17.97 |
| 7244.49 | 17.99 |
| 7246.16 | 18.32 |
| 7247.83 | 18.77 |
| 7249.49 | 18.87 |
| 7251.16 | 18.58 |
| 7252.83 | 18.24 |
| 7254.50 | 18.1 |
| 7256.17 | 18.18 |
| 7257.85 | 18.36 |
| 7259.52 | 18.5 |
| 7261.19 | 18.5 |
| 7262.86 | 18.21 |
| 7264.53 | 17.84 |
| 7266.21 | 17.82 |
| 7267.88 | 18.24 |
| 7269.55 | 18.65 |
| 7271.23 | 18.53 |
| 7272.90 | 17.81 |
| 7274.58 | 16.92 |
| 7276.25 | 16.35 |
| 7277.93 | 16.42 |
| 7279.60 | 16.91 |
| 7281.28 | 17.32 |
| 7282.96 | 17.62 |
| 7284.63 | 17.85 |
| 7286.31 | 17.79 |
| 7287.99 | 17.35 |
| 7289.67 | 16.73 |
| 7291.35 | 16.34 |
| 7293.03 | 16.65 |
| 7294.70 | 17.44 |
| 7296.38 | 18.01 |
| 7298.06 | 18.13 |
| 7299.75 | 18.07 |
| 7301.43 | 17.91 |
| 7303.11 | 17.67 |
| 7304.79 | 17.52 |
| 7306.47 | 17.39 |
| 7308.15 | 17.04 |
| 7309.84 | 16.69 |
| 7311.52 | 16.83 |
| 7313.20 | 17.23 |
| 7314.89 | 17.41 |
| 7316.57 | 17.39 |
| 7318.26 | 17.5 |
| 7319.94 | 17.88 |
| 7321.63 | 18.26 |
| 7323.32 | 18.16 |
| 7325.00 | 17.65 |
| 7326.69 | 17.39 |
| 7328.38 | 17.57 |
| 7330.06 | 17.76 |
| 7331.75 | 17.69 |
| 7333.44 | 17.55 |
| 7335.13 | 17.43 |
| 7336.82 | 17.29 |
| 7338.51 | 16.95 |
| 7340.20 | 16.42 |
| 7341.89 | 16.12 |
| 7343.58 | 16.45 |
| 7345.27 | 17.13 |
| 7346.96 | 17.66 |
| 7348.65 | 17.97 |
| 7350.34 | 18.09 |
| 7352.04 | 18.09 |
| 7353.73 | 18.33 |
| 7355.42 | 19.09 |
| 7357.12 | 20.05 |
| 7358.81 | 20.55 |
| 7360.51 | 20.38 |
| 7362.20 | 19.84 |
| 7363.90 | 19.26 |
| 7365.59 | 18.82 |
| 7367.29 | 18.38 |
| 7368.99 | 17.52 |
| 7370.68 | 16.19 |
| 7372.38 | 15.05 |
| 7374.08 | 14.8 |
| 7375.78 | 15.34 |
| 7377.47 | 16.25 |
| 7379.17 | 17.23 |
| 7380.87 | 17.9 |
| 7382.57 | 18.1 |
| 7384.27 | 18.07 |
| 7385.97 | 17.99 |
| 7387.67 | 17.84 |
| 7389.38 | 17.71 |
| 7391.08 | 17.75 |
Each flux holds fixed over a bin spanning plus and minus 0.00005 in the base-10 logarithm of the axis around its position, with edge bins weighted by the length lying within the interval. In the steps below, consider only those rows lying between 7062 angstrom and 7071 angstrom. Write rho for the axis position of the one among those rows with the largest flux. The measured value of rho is 7068.18 angstrom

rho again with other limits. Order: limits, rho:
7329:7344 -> 7330.06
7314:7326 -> 7321.63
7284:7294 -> 7284.63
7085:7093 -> 7086.11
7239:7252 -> 7249.49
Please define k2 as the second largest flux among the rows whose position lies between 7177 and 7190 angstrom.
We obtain 20.2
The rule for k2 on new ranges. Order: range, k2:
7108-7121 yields 19.17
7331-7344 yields 17.55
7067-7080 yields 17.69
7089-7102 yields 18.27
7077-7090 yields 19.47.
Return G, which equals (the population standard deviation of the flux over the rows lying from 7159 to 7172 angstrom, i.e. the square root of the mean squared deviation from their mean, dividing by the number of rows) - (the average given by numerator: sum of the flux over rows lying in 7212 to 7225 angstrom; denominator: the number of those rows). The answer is -17.4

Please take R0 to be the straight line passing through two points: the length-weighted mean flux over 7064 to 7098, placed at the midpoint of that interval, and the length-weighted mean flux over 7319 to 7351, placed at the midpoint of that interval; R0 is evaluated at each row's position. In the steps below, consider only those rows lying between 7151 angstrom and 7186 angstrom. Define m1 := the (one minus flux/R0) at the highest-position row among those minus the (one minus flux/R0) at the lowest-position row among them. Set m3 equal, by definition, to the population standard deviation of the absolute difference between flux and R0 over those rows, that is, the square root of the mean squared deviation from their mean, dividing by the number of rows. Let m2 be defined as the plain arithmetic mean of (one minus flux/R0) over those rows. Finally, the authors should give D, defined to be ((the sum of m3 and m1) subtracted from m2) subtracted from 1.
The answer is 1.43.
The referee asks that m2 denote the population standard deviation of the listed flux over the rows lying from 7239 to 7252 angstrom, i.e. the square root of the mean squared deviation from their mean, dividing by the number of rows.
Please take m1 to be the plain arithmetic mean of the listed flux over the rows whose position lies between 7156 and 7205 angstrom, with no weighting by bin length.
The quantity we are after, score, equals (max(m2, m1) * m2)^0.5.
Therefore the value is 2.68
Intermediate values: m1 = 18.9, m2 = 0.38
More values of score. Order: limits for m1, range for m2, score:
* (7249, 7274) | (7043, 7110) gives 3.60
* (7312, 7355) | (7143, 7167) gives 3.64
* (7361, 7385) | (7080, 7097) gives 4.15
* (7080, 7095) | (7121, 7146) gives 2.68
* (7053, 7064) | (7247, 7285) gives 3.55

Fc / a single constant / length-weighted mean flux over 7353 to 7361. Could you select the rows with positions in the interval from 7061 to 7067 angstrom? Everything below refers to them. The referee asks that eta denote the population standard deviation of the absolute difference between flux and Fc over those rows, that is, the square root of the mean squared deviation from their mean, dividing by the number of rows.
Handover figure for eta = 0.13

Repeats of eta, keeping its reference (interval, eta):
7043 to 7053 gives 0.33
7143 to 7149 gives 0.24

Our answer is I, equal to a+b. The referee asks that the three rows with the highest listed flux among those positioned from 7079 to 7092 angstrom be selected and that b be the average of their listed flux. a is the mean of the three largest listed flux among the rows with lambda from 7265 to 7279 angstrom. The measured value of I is 37.9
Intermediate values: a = 18.5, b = 19.5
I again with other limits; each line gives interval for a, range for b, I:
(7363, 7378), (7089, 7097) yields 36.7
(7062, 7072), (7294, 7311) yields 35.8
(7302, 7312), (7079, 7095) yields 37.0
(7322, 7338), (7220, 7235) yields 35.9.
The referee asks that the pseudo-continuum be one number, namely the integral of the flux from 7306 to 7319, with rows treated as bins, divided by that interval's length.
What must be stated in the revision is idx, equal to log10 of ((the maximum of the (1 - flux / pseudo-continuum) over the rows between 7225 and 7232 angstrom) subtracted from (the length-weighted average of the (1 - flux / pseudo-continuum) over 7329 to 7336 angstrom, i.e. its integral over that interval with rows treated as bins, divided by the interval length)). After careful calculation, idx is -3.07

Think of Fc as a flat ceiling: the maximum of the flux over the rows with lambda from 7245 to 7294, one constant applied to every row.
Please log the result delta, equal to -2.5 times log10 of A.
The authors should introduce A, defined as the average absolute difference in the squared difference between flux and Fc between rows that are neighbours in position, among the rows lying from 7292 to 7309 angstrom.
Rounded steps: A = 0.8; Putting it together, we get 0.2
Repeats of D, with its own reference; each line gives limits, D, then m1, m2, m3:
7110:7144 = 1.37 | 0.015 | 0.007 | 0.36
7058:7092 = 1.47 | -0.002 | -0.003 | 0.47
